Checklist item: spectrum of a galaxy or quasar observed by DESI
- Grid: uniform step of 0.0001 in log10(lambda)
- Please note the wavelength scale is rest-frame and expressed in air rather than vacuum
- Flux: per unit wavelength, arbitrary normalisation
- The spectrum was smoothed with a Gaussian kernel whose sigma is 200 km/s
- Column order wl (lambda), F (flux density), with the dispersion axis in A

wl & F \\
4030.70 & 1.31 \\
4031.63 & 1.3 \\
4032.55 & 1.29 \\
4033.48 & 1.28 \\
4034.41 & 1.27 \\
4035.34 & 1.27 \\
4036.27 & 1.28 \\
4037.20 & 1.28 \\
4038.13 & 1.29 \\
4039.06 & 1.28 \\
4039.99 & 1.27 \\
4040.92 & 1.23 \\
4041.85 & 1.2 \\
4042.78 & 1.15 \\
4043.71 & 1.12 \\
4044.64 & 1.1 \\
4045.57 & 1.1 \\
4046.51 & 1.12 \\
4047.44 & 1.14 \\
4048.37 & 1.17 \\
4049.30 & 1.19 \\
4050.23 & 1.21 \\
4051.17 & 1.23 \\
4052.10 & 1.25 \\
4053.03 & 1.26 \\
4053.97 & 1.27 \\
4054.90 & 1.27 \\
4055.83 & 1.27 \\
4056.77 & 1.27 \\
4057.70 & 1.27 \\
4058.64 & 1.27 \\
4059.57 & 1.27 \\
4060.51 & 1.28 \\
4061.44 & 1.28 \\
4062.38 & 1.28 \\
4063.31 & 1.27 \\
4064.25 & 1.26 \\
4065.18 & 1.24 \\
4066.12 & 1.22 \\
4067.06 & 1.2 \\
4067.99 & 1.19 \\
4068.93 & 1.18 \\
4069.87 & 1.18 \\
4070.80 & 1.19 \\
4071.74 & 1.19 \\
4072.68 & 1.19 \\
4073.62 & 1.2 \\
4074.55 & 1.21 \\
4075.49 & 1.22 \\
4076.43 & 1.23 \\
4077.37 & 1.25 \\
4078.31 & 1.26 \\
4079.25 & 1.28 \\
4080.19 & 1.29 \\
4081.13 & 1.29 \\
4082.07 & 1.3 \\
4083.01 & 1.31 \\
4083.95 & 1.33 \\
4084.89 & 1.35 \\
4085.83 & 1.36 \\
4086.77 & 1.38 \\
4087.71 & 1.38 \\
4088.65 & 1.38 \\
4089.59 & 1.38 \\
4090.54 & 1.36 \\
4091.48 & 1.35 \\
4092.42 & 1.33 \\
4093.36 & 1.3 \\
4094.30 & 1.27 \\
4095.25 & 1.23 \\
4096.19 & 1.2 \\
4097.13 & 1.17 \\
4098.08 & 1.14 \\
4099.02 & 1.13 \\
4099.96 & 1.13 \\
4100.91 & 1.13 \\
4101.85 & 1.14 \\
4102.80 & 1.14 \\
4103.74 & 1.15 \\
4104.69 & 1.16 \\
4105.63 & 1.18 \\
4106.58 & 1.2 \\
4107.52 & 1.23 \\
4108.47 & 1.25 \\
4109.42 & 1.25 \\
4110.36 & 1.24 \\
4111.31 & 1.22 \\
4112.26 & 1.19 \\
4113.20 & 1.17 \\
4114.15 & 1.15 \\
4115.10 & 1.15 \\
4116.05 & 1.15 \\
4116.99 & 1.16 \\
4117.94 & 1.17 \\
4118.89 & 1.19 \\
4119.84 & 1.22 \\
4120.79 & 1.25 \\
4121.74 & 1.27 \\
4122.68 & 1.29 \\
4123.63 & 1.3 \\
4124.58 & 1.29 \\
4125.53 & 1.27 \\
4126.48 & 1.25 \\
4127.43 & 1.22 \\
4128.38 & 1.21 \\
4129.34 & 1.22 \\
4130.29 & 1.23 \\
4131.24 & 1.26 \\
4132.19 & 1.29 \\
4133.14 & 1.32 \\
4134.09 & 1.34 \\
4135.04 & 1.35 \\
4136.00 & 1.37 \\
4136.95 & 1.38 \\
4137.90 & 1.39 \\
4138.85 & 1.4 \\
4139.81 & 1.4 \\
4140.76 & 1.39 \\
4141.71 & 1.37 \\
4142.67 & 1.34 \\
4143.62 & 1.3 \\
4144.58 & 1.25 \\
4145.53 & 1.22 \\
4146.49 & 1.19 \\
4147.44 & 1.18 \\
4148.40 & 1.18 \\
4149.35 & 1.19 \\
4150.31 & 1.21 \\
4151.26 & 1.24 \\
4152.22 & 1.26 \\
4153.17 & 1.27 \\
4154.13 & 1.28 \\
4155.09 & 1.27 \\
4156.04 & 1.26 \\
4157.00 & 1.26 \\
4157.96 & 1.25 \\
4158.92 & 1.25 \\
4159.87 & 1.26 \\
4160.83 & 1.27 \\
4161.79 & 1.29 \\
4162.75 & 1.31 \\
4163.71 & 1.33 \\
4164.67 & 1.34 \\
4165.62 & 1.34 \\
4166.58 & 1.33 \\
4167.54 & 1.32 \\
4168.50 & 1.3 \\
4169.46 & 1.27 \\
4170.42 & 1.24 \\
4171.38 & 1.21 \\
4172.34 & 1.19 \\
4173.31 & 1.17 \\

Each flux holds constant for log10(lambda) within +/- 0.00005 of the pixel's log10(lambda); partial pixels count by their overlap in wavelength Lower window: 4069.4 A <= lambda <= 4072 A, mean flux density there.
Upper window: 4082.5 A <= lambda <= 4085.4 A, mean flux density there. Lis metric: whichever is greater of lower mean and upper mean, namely 1.33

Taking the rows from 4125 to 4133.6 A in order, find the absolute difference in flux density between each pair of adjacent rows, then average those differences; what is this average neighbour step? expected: 0.021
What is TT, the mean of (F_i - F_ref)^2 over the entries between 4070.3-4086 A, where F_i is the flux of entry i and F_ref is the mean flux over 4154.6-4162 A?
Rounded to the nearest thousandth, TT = 0.003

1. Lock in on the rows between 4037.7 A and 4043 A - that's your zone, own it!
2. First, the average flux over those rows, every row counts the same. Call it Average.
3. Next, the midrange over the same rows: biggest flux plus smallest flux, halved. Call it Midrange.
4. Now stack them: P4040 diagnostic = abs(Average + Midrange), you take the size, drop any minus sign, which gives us 2.46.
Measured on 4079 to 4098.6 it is 2.56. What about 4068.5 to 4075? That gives 2.39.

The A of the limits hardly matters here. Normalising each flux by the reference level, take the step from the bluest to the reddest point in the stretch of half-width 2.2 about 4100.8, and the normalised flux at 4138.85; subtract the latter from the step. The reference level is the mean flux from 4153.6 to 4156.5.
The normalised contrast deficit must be -1.09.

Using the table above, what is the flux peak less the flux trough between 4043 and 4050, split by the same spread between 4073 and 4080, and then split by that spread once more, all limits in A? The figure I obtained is 14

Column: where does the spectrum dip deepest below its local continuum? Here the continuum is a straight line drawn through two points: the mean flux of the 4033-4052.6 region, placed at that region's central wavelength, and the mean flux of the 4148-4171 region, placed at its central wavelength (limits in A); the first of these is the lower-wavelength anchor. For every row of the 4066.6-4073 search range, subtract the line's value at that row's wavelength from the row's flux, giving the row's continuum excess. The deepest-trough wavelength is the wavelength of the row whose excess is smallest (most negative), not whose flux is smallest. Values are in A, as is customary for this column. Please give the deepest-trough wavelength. 4069.87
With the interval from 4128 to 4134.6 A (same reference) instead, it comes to 4128.38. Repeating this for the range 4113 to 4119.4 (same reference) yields 4116.05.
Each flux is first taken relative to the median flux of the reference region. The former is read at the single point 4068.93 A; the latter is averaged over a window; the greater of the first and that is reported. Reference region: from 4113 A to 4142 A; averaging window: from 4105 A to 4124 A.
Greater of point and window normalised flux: 0.95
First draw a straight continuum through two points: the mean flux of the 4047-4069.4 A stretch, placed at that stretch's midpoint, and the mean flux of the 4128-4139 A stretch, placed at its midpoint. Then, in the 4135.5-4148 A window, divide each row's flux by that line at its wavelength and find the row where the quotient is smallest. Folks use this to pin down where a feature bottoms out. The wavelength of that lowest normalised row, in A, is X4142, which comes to 4147.44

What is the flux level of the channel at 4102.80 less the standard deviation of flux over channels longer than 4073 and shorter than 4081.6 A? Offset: 1.11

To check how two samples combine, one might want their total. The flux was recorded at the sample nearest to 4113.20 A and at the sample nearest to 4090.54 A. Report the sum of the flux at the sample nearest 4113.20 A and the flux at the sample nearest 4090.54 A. 2.53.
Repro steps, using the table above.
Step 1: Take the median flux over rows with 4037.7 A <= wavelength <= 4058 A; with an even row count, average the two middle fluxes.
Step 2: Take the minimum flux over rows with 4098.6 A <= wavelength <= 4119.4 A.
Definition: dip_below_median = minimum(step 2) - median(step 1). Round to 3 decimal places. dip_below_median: -0.100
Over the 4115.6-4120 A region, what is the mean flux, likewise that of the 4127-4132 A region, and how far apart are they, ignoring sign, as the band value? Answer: 0.05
